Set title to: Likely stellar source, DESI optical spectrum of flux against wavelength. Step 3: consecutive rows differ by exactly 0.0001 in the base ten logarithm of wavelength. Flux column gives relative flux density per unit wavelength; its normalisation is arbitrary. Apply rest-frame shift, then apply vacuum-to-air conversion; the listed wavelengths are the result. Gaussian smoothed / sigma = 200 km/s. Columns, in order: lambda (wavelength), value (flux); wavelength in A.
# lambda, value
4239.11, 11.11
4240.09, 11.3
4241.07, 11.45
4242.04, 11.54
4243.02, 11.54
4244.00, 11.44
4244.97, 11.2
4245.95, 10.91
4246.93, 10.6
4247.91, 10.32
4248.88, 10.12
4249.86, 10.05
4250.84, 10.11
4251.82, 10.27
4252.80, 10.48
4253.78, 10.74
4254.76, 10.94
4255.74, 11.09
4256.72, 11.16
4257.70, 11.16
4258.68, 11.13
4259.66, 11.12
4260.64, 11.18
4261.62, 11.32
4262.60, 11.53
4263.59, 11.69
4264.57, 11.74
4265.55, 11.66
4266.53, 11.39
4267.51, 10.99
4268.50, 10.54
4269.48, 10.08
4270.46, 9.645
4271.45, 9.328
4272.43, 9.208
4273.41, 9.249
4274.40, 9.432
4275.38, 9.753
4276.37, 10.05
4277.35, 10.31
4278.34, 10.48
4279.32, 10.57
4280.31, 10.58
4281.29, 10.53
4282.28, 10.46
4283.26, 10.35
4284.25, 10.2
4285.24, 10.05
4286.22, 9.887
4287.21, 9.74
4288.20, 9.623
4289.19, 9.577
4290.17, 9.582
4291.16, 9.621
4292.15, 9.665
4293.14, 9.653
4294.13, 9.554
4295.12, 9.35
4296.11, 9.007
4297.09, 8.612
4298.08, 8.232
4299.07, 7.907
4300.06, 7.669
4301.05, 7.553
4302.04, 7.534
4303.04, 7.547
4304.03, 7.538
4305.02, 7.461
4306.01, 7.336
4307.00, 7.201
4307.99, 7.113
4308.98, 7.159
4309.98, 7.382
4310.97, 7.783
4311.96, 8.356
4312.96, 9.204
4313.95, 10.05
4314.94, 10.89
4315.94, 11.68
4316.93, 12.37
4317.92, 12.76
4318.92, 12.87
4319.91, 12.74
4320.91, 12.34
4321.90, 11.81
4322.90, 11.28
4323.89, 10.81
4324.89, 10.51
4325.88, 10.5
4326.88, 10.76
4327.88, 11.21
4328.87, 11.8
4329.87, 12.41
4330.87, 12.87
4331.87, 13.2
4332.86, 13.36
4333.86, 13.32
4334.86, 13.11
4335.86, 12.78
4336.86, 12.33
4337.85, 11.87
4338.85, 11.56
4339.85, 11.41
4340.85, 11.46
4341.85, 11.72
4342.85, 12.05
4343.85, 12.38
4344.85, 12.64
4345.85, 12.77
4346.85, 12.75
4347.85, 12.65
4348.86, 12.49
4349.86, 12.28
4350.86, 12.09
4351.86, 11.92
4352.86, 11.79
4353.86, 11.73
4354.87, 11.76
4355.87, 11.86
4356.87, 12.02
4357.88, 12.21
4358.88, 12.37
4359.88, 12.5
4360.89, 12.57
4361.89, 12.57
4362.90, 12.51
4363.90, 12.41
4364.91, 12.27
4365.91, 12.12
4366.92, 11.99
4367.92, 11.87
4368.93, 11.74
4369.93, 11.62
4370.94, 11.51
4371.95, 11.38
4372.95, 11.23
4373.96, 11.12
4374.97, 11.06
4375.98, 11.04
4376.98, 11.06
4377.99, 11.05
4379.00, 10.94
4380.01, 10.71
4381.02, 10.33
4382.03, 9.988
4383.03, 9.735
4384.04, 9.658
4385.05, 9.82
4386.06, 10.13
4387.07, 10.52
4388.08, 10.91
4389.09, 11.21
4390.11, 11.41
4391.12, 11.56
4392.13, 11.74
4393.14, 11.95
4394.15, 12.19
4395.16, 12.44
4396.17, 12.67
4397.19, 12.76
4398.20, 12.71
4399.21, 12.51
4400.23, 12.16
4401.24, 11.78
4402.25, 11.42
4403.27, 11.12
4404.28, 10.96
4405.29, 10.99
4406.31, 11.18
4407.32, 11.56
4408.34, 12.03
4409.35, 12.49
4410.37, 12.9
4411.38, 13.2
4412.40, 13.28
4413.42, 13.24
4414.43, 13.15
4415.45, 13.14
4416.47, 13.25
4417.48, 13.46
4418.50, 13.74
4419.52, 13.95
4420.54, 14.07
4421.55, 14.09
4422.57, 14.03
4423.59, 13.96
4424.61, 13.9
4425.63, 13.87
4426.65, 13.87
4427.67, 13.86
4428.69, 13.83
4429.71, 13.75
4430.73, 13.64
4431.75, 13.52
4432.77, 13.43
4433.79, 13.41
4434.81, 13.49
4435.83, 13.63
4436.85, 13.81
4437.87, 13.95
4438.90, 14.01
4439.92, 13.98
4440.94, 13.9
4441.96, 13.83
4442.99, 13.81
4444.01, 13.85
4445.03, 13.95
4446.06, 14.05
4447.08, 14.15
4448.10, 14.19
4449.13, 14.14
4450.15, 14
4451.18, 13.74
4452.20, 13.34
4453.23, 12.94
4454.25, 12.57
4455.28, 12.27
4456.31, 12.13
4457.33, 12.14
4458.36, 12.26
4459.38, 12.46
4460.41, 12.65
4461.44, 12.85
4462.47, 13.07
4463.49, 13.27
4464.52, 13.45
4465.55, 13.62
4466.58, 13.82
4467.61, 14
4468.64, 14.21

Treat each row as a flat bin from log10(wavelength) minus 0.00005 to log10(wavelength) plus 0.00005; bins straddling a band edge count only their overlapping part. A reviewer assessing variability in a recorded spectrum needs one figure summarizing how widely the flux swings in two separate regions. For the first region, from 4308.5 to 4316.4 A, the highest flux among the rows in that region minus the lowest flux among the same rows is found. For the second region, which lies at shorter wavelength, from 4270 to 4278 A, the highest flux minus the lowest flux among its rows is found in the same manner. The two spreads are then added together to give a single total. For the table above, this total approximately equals 5.6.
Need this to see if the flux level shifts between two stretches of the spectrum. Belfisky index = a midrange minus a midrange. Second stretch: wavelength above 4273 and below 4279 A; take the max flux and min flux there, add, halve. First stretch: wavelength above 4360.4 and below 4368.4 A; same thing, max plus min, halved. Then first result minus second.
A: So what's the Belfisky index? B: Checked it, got 2.4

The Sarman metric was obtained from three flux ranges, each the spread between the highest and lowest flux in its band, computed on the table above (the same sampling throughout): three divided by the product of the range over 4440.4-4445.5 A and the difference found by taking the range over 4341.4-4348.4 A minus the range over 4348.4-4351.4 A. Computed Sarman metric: 33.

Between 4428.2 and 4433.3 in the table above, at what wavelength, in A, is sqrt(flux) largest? 4428.69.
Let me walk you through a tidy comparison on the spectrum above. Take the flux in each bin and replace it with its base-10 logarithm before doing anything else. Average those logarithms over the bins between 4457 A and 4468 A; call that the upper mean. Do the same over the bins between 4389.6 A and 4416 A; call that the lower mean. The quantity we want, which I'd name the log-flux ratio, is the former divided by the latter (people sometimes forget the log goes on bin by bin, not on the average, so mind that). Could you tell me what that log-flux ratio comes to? 1.03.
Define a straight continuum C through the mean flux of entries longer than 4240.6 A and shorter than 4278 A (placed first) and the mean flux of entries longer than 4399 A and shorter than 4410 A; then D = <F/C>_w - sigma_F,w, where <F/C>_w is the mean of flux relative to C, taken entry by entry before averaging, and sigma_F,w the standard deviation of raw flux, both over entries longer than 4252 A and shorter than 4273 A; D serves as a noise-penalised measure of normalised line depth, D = 0.3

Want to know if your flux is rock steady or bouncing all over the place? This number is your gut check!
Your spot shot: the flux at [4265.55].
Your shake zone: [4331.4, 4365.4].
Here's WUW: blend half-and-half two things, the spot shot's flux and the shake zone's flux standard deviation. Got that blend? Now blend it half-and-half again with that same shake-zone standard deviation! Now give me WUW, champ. 3.30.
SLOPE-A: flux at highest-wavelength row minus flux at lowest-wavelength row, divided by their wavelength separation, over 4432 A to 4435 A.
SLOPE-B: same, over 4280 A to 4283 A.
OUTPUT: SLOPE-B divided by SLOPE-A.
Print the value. -2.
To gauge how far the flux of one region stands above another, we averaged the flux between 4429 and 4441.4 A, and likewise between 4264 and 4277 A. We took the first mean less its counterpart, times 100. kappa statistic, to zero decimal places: 347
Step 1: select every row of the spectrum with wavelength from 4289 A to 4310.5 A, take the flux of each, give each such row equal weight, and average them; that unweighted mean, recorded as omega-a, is 8.3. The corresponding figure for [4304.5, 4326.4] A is 10.0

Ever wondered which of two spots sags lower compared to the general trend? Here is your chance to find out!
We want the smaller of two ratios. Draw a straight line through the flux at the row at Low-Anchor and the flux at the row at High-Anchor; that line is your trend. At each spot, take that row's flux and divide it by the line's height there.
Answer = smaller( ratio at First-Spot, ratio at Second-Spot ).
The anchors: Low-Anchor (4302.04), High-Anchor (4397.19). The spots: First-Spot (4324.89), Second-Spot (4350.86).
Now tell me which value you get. 1.18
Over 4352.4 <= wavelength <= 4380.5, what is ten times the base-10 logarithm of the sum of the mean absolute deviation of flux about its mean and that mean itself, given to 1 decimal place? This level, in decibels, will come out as 10.9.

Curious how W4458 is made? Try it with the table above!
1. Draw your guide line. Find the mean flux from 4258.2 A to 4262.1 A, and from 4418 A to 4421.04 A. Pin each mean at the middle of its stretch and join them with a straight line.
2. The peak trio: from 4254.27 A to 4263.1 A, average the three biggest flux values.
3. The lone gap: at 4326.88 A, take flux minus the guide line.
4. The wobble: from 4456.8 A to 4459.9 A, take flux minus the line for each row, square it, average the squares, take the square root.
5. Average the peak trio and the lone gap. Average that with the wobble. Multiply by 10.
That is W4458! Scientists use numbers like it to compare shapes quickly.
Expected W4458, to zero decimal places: 36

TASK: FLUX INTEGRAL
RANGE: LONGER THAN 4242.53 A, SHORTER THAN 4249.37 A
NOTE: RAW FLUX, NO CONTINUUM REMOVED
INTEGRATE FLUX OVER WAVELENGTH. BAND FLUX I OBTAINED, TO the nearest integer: 74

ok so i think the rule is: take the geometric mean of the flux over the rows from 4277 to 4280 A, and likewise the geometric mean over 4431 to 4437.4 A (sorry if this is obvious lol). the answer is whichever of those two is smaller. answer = 10.5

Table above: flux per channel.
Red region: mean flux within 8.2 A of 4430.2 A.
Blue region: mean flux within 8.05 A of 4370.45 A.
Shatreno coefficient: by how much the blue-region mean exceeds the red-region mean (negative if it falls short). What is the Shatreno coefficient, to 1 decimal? -2.1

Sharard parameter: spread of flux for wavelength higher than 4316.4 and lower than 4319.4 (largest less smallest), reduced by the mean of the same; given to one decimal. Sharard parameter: -12.2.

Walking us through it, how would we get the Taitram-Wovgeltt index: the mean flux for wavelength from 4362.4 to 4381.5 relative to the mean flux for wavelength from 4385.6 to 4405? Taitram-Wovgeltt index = 0.98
